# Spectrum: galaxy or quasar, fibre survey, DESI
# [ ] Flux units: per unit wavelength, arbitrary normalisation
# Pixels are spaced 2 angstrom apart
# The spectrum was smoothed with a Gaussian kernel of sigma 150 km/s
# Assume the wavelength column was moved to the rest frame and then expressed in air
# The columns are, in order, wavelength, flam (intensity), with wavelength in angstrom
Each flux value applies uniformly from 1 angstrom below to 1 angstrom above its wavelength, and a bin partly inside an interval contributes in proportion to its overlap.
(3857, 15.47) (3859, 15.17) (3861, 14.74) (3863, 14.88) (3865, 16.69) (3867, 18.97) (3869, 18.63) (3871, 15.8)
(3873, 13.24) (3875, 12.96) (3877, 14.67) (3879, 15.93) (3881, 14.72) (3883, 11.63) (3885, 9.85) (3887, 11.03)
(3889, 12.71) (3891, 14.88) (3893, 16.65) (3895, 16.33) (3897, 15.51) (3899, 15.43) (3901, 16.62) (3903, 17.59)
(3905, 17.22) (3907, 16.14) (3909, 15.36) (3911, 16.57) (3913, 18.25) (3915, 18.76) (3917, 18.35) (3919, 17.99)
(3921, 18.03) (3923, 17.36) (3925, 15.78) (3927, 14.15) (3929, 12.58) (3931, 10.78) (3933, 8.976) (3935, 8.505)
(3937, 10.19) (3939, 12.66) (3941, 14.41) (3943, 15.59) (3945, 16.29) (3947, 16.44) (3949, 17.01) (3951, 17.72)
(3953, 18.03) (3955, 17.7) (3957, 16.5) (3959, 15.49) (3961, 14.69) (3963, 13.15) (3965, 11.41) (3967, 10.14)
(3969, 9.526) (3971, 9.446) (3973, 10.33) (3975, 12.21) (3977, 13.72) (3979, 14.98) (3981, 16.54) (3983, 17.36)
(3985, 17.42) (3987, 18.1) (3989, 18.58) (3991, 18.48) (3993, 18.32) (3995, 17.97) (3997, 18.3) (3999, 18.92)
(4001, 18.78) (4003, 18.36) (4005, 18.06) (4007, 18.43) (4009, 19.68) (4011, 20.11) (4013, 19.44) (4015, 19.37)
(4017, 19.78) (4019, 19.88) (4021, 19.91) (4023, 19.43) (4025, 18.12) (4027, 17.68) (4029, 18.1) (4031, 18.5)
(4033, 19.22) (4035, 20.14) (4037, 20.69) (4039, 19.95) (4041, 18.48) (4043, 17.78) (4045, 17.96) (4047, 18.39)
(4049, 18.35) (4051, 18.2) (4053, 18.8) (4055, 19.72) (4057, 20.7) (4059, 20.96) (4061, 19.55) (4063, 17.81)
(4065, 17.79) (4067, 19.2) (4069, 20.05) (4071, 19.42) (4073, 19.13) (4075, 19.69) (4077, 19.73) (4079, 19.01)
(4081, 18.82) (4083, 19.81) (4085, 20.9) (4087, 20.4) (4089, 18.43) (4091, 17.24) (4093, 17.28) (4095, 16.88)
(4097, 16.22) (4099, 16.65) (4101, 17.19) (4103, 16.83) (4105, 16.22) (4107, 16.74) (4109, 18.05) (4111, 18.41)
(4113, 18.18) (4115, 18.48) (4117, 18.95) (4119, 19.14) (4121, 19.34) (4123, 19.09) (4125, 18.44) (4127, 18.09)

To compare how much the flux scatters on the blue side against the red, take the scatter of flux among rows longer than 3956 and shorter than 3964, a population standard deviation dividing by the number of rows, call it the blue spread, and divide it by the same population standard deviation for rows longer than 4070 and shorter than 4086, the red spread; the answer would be 2.0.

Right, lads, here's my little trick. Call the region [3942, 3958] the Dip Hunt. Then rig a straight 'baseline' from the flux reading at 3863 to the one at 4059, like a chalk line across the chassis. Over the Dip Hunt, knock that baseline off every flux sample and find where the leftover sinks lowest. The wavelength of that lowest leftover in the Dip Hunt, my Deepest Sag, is 3943 angstrom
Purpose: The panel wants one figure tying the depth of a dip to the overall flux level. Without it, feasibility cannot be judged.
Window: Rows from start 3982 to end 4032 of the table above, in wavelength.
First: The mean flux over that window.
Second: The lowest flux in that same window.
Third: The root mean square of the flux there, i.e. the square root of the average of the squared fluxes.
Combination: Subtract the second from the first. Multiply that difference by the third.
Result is 25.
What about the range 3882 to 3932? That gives 87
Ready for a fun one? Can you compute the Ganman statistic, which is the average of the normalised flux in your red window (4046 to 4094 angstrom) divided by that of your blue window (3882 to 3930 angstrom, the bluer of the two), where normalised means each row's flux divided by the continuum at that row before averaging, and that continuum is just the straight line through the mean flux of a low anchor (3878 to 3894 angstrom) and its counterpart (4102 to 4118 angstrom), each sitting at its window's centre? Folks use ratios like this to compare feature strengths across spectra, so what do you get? 1.00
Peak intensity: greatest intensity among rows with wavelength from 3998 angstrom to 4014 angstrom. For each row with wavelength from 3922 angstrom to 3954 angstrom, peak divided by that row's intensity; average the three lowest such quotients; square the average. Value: 1.29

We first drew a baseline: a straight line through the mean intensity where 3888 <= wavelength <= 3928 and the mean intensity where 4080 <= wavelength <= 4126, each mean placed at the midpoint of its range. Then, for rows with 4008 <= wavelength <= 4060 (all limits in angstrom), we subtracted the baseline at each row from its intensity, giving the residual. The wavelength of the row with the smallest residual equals 4043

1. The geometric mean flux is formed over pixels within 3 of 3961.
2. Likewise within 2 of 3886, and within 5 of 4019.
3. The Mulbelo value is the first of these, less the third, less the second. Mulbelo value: -16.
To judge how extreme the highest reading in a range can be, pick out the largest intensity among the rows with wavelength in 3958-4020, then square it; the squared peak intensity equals 404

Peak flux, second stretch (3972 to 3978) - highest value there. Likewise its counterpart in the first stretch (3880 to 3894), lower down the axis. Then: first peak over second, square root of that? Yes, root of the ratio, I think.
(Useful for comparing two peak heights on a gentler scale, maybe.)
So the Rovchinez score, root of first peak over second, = 1.10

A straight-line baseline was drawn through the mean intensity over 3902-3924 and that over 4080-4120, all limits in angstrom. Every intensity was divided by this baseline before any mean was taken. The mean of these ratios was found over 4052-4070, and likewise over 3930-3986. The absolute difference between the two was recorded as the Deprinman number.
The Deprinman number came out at 0.30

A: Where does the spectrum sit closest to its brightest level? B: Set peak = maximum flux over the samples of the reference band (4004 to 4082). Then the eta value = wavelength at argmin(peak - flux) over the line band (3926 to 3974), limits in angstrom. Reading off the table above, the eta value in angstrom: 3953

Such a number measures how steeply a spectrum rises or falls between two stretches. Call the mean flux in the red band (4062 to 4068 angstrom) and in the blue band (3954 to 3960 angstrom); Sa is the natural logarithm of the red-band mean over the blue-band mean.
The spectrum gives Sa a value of 0.10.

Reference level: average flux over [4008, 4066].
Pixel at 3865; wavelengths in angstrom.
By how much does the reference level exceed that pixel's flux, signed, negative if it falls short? 2.4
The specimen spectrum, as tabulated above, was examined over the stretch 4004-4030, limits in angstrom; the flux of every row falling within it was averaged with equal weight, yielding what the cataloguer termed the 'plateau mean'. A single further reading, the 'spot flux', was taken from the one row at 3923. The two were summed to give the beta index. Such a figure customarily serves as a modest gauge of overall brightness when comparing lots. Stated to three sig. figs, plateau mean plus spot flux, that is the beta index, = 36.4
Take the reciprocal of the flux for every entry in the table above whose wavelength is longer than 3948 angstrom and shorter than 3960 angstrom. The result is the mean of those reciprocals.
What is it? 0.059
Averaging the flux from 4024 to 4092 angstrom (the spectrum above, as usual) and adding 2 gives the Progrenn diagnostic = 21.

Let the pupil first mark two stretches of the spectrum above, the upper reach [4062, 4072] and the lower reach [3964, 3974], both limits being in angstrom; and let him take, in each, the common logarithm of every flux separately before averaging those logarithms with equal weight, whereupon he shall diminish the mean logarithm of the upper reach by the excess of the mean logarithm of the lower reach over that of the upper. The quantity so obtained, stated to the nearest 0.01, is 1.54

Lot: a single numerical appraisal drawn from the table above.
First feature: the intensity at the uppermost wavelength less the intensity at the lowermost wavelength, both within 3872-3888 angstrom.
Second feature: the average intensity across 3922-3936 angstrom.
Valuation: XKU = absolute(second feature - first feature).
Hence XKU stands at 14.8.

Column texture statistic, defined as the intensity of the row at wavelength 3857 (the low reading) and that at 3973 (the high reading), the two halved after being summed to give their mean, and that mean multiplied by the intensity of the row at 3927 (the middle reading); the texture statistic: 183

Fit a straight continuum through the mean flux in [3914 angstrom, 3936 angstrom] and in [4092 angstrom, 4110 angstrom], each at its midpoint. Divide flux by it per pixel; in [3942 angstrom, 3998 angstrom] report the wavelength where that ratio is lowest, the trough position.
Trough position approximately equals 3971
